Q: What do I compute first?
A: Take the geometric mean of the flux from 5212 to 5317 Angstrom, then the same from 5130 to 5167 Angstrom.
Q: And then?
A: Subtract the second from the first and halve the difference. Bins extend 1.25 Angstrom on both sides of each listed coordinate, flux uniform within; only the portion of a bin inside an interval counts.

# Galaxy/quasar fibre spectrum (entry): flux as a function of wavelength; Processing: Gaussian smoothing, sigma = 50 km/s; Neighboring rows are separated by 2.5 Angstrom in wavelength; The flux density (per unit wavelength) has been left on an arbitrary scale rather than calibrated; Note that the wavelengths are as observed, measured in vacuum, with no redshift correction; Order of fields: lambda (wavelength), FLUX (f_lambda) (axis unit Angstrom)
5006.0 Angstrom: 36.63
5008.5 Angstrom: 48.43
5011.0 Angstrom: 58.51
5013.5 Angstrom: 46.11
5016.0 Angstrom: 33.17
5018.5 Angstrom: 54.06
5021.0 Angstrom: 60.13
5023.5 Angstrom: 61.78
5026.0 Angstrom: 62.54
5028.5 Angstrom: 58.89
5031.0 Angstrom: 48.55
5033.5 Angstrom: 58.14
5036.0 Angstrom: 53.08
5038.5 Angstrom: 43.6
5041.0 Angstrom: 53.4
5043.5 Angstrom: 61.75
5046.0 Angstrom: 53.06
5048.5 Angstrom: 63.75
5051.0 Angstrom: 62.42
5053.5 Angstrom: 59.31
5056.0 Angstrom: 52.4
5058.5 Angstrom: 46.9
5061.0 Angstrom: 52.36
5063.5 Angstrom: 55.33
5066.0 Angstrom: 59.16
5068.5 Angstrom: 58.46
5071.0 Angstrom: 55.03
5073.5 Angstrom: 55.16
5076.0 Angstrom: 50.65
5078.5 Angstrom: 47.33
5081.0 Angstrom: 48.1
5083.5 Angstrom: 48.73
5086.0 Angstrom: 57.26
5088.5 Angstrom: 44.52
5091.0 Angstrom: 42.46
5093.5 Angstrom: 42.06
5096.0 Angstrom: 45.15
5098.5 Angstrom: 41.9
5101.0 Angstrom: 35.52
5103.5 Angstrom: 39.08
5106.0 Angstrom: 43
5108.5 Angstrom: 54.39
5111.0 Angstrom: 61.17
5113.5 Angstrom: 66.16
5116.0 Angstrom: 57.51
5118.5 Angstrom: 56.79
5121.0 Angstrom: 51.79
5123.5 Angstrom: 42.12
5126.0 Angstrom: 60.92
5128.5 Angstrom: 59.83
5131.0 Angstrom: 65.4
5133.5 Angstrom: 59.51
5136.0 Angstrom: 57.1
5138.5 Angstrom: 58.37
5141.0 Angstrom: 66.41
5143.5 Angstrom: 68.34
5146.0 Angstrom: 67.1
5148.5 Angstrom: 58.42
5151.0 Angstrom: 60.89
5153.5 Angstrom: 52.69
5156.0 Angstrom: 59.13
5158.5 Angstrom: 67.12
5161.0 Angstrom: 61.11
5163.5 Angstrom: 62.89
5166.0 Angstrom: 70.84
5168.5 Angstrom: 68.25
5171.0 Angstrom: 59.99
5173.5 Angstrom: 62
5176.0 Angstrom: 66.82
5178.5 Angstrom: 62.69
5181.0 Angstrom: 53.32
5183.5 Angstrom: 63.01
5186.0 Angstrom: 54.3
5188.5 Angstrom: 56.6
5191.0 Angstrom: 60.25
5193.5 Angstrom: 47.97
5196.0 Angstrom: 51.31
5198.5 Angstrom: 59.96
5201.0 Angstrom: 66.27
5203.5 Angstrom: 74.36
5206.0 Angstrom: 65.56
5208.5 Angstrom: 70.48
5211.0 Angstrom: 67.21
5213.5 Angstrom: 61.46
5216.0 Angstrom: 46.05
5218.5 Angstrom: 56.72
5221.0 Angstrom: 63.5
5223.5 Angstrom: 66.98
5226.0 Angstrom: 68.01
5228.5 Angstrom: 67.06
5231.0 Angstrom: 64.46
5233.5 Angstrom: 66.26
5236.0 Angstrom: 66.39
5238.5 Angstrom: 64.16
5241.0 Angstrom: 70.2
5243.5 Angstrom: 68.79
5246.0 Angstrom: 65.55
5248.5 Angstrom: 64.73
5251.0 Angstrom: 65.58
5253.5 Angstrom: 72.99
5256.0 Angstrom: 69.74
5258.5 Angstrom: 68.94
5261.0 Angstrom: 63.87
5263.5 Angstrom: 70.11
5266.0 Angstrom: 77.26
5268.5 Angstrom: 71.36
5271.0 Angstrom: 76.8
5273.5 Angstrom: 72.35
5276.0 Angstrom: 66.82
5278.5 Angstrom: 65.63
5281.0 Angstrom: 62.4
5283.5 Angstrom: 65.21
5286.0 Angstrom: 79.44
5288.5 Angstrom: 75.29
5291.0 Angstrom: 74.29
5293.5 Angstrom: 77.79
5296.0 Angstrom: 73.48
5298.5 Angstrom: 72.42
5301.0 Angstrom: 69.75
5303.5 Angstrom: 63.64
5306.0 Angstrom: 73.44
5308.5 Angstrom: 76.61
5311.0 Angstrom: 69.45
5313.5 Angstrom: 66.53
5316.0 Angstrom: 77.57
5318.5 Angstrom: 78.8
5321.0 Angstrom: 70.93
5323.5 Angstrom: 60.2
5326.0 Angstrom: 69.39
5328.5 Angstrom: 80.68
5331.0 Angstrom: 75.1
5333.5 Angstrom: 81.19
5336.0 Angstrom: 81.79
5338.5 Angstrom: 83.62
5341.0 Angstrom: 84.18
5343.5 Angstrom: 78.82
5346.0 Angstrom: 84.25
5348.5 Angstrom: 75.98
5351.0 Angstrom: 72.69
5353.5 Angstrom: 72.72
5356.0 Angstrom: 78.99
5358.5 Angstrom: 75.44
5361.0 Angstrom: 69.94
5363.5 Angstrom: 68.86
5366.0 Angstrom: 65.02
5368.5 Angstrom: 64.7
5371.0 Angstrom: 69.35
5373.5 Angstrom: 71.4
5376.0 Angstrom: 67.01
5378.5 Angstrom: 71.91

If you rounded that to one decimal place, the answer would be 3.0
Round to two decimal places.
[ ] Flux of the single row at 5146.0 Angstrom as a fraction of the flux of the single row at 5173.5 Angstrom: 1.08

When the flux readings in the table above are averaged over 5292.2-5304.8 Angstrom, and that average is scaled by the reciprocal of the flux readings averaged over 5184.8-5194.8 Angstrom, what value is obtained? 1.3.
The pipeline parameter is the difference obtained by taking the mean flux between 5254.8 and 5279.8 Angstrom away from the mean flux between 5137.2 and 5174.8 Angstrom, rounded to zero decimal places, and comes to -7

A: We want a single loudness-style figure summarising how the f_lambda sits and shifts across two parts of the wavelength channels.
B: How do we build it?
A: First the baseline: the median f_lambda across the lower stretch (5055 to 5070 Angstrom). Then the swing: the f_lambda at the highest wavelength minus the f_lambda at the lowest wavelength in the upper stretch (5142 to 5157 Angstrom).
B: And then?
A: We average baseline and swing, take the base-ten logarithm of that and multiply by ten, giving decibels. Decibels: 13.5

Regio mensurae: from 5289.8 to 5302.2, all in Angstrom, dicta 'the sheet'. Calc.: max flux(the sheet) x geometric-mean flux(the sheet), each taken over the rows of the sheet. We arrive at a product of 5718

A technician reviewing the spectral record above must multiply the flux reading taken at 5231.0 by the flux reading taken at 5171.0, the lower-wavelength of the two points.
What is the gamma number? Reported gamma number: 3867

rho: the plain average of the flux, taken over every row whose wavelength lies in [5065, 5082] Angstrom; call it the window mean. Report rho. 53.4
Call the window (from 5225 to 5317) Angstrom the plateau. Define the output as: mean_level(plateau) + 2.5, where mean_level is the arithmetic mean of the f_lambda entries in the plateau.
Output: 72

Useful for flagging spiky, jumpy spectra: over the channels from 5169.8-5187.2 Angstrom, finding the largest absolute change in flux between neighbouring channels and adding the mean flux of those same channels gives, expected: 70.0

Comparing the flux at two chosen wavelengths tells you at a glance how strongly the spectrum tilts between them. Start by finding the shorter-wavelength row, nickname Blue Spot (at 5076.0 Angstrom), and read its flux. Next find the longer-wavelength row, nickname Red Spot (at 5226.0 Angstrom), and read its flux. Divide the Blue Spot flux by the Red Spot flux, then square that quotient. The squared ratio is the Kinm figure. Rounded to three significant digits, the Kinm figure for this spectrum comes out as 0.555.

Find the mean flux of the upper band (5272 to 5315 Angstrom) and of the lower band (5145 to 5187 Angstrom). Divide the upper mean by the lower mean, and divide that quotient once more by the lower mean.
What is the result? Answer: 0.0186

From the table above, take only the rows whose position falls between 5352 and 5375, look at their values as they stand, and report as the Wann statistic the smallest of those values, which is 64.7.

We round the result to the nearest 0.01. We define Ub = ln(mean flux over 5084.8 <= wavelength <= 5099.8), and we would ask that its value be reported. 3.82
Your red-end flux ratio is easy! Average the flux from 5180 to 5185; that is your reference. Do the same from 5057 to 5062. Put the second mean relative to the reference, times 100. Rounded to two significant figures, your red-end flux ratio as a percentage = 85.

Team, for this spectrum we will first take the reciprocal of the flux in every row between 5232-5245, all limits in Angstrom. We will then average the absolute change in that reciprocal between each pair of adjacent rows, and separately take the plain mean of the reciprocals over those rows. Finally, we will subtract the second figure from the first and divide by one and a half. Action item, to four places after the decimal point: -0.0096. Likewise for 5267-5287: -0.0089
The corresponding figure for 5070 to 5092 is -0.0124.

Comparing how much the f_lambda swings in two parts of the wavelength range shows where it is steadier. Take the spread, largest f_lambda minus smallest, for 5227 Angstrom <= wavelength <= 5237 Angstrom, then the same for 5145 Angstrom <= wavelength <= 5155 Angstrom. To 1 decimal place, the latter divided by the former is 5.5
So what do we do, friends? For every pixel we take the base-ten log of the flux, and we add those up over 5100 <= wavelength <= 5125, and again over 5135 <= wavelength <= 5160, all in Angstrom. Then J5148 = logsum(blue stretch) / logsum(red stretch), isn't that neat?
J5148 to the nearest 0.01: 0.95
